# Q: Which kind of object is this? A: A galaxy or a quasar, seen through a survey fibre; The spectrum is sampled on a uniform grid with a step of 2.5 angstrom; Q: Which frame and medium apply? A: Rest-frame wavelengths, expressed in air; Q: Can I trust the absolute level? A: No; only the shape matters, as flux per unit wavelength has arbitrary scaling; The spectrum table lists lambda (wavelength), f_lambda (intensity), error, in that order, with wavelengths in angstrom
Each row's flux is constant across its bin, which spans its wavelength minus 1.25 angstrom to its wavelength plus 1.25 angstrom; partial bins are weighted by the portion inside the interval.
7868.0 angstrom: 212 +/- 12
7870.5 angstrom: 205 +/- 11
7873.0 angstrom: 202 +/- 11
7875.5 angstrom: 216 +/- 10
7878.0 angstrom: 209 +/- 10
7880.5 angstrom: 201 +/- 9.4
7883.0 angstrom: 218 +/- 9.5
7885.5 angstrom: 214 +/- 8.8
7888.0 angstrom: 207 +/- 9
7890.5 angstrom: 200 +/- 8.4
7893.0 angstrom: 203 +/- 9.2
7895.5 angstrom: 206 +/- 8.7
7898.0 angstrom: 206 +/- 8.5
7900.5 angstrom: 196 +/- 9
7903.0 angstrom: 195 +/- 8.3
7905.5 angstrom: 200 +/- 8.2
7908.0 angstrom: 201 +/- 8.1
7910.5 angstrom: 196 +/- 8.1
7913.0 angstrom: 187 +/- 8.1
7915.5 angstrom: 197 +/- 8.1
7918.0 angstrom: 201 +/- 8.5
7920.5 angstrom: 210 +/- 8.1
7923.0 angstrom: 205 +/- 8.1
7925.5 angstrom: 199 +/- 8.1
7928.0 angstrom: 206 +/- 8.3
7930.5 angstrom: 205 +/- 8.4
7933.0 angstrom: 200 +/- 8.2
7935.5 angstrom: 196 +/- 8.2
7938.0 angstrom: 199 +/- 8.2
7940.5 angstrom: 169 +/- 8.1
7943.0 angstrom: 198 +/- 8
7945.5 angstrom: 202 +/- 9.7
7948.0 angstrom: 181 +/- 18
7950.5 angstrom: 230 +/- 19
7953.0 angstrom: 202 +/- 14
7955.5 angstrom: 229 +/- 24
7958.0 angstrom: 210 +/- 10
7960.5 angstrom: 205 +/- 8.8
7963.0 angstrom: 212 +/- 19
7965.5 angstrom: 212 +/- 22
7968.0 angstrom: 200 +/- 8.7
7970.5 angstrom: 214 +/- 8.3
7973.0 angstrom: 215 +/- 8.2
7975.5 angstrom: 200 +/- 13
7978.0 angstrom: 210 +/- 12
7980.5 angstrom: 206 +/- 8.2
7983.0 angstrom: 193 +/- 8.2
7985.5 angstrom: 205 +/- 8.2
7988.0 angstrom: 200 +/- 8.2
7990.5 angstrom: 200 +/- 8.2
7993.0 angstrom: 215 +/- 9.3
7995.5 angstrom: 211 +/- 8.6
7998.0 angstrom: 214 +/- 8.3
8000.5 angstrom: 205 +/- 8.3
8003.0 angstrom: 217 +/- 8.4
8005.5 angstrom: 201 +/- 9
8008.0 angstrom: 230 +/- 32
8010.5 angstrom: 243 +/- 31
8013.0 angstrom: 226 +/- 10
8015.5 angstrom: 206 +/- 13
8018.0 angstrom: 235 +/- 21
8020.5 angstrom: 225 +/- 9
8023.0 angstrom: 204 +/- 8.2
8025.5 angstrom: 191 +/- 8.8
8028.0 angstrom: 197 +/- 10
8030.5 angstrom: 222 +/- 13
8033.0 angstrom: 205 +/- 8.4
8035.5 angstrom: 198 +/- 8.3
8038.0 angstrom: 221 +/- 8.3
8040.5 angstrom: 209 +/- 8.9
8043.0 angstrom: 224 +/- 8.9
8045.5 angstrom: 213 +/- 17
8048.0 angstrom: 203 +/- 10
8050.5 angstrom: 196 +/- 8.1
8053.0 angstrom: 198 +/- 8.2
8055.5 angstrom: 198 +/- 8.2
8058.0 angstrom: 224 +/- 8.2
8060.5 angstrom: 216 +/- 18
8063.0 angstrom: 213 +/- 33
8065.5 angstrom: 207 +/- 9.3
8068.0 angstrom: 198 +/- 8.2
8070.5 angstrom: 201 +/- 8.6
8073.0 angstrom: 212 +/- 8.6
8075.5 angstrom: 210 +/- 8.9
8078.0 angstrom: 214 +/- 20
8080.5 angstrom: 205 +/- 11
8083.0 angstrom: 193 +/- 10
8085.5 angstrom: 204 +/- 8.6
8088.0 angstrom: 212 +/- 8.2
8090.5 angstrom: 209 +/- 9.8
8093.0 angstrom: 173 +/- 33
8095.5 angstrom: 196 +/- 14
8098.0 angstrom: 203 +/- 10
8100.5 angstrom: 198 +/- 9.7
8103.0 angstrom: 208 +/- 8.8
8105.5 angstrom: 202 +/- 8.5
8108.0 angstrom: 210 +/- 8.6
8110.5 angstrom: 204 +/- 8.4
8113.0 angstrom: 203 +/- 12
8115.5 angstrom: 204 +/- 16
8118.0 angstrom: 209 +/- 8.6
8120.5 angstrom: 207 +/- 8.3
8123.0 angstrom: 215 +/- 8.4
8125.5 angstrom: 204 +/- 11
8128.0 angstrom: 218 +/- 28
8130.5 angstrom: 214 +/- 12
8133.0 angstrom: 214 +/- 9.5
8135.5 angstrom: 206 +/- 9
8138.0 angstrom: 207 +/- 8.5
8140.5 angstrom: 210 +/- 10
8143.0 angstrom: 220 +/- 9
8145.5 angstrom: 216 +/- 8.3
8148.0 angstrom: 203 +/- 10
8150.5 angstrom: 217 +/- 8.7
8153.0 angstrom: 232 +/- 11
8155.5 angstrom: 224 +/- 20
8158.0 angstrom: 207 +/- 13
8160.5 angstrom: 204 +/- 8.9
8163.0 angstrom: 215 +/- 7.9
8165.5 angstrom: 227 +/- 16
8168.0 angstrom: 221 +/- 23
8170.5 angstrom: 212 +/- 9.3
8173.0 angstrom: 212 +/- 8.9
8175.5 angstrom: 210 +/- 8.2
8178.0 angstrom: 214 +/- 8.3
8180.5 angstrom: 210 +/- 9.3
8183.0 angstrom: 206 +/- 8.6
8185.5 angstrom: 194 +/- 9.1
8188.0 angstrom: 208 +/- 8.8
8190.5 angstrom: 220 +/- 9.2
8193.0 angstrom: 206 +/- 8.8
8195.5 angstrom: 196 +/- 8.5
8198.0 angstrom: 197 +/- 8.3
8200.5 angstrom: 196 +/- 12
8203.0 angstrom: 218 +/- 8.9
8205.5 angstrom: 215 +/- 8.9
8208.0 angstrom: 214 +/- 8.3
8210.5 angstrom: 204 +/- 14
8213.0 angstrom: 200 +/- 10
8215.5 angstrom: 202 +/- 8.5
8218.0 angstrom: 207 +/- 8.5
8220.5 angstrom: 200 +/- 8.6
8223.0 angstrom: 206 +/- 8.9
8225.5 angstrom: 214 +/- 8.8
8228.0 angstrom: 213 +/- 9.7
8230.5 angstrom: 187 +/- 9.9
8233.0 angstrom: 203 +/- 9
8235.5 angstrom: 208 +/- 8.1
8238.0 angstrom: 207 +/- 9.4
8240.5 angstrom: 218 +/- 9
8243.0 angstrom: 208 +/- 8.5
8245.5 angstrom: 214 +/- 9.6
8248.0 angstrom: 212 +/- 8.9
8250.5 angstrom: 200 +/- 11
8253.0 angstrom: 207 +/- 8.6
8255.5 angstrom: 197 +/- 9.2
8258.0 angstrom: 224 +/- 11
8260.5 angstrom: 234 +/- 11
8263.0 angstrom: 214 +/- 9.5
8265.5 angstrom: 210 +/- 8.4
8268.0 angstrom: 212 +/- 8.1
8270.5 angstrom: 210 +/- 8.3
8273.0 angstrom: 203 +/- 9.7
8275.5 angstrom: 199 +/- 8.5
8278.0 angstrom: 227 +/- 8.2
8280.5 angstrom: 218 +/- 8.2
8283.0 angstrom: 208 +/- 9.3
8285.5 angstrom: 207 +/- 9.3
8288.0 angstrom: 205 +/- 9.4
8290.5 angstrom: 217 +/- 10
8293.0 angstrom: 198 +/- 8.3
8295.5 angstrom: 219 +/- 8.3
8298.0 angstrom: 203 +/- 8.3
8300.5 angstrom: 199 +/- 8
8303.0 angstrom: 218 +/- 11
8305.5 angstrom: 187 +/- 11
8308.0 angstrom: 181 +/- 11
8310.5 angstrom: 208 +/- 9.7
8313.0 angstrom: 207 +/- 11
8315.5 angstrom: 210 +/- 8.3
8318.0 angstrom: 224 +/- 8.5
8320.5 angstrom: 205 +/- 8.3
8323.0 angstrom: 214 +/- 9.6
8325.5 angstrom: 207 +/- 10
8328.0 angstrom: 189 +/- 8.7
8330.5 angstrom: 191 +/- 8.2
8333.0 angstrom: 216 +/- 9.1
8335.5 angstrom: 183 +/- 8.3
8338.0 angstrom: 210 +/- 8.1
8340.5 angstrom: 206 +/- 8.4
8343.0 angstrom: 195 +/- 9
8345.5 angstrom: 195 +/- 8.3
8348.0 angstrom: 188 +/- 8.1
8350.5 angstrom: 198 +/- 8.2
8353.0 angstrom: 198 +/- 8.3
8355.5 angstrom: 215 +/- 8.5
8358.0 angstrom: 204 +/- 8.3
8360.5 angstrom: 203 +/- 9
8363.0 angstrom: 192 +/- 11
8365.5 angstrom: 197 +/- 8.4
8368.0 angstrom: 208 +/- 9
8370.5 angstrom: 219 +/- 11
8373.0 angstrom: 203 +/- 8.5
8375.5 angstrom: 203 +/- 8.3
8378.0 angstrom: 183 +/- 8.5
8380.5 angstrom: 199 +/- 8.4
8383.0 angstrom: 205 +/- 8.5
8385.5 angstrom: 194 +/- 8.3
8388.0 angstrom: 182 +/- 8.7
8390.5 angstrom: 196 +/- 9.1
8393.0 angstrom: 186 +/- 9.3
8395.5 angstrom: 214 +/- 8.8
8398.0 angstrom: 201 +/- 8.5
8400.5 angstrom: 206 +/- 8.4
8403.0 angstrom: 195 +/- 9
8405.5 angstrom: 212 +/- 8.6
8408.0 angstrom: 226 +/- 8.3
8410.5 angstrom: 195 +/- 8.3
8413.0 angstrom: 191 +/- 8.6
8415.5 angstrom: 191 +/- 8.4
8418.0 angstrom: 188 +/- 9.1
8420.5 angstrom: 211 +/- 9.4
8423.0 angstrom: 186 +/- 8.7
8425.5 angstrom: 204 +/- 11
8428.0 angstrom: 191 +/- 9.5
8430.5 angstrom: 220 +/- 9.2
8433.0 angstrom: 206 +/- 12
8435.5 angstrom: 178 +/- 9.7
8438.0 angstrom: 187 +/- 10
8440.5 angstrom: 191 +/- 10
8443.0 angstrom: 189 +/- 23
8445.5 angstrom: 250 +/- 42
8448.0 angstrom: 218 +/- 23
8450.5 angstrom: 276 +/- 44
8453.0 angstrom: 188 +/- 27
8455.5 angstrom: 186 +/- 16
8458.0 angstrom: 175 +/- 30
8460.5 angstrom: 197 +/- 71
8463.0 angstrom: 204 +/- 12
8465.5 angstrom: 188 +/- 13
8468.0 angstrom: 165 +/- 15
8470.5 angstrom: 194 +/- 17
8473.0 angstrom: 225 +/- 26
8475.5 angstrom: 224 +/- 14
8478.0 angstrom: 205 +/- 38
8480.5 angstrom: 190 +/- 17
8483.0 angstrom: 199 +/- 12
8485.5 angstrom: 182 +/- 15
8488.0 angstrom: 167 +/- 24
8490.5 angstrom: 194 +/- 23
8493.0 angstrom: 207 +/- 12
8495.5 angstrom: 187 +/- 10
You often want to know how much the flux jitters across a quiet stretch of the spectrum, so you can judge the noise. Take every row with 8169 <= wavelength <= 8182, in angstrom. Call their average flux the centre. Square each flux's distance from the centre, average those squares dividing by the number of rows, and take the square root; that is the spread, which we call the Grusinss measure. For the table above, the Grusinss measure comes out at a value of 1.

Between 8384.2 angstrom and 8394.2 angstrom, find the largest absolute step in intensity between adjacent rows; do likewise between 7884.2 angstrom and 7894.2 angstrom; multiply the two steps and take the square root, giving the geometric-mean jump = 9.9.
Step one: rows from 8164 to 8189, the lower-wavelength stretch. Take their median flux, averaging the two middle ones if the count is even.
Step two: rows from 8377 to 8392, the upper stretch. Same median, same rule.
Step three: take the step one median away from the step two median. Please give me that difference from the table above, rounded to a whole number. -16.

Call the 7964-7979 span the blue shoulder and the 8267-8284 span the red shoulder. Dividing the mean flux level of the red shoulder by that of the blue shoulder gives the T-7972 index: 1.01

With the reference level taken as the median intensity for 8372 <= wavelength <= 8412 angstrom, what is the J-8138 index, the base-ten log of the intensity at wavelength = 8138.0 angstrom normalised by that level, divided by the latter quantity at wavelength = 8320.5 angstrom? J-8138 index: 1.4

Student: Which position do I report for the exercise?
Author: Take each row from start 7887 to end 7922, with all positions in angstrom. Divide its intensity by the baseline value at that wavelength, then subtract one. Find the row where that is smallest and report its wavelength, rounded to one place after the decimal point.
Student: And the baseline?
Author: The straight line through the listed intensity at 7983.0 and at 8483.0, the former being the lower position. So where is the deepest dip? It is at 7913.0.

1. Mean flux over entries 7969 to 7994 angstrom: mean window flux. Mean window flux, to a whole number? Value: 206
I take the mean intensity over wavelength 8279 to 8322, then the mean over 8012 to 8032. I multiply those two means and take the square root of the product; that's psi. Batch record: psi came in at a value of 210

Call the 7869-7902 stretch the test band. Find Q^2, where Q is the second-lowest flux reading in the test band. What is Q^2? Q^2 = 40000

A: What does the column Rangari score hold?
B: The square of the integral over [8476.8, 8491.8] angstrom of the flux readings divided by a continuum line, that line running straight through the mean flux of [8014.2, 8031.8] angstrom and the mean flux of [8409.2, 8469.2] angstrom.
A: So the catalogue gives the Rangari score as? 207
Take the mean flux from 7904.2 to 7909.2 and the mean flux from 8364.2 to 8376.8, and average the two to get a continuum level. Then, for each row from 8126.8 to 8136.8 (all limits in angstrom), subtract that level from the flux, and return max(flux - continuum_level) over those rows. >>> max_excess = 15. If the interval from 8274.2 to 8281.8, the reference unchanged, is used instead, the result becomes 24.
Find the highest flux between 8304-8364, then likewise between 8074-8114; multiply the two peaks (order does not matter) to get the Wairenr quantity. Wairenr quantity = 47936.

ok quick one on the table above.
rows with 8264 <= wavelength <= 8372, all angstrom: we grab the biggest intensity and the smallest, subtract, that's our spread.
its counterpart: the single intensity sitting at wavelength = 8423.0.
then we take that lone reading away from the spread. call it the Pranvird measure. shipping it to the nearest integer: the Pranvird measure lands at -140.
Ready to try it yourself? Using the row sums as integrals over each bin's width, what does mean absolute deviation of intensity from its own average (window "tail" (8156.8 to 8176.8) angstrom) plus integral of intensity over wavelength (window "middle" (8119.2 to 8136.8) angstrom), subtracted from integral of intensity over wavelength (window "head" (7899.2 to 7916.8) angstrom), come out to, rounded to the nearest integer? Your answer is -271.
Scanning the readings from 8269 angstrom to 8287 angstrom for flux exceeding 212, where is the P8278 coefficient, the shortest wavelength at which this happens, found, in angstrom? 8278.0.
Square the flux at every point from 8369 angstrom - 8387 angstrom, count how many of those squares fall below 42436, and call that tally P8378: 6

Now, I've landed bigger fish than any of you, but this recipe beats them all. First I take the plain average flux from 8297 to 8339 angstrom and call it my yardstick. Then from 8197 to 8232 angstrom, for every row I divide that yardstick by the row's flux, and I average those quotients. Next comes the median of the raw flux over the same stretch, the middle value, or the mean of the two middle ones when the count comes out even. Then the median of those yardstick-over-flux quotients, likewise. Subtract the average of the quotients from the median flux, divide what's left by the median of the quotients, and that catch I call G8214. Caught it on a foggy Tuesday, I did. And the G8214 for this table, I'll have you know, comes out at 206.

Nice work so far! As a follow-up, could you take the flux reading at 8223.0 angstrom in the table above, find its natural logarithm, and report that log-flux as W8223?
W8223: 5.33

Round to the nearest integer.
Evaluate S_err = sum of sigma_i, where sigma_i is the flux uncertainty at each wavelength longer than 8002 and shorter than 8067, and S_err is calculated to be 336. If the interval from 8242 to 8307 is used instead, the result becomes 240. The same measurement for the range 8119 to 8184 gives 293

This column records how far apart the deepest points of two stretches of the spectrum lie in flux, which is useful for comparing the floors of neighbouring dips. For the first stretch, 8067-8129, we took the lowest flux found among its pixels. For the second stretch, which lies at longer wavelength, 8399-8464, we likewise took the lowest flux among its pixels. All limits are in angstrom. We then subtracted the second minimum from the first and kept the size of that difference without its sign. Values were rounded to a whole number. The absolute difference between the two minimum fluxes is 2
